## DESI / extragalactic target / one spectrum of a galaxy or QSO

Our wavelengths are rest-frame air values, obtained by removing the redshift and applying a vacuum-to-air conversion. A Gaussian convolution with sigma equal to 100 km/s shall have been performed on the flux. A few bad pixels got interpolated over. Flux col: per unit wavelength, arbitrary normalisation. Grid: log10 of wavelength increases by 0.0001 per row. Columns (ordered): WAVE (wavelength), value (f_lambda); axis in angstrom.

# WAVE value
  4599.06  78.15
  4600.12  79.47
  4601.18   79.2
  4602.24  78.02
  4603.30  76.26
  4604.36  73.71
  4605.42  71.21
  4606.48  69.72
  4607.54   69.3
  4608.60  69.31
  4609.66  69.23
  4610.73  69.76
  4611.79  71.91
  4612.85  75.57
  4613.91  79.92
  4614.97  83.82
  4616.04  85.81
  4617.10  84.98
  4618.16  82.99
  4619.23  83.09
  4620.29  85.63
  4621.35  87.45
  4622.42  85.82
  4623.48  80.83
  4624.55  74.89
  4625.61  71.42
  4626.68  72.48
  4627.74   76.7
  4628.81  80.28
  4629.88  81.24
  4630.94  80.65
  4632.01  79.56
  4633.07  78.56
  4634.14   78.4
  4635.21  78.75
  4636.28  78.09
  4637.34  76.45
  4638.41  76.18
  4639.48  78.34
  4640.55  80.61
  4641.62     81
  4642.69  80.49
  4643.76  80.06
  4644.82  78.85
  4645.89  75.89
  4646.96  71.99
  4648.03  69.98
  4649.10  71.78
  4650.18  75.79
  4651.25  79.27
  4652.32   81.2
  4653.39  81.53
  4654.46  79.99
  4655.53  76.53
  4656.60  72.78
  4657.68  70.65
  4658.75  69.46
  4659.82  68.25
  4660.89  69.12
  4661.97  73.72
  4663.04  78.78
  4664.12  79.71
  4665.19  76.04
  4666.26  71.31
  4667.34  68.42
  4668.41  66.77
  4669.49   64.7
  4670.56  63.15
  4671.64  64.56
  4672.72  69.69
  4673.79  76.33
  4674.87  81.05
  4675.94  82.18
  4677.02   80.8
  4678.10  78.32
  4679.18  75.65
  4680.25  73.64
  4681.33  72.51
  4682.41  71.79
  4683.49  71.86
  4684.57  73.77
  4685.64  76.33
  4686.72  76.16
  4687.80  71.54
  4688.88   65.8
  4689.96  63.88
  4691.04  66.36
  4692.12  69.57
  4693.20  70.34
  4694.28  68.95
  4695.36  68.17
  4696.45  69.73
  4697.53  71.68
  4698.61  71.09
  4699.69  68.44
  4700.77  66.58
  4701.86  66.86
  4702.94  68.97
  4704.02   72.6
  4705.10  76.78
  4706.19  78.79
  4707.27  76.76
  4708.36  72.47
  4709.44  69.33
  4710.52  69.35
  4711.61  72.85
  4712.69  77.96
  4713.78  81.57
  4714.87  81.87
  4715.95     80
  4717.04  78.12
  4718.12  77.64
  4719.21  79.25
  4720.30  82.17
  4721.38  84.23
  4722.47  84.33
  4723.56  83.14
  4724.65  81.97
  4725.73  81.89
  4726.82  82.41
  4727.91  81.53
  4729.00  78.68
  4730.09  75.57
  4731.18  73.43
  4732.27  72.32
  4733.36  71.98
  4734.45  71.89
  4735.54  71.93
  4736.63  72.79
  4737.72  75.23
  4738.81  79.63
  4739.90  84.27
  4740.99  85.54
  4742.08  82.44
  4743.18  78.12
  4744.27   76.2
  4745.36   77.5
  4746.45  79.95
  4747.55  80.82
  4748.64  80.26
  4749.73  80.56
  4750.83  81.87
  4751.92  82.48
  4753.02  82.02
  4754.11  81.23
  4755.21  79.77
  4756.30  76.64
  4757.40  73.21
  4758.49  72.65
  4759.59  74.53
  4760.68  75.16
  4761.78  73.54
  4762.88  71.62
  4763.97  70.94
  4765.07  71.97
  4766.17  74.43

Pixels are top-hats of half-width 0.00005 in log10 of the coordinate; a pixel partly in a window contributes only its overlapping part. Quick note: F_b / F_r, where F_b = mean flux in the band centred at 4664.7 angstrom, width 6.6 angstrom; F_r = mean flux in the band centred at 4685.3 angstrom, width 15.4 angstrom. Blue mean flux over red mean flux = 1.04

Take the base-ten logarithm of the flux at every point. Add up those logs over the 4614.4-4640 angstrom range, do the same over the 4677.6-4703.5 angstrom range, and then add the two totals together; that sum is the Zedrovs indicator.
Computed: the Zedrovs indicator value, 90.1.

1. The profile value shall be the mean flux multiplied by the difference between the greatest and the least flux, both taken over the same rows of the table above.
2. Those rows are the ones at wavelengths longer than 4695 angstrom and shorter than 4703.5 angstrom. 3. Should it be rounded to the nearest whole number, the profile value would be 352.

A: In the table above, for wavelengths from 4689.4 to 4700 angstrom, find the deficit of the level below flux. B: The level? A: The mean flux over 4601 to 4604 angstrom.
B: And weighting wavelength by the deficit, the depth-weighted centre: 4694.3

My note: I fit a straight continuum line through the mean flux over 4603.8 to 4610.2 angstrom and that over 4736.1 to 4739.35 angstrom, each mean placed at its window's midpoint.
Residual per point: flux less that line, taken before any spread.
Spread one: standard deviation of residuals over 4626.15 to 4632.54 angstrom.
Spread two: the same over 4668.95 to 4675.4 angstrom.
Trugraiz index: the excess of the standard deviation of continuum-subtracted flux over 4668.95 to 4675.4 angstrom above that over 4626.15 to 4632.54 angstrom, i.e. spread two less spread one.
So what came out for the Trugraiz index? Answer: 4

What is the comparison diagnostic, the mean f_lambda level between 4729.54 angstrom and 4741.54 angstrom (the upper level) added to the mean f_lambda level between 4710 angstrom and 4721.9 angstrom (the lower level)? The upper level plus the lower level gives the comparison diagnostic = 155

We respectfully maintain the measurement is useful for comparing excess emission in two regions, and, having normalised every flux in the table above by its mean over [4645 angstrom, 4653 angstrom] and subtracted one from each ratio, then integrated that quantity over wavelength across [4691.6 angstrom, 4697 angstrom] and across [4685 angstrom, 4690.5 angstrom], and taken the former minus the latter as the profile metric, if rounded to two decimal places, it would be -0.10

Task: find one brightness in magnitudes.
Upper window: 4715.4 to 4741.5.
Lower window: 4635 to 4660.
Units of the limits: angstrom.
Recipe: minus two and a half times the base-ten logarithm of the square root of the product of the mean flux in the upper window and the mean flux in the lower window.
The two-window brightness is -4.72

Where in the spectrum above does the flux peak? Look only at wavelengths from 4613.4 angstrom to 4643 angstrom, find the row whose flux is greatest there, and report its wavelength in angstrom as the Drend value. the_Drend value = 4621.35 angstrom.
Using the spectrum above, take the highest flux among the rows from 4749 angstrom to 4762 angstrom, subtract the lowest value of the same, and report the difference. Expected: 9.8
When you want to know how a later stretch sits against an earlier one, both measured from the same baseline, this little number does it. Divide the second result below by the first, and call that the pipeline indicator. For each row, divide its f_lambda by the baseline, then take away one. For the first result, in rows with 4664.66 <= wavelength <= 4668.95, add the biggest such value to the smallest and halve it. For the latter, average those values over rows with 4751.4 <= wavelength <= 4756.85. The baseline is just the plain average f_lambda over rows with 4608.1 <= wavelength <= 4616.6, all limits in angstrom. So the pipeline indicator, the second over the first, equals -1.1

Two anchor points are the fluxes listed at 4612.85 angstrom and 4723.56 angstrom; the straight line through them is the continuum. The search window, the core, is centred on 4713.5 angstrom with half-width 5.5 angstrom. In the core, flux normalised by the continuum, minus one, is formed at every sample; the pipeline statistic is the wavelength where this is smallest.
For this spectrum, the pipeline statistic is 4710.52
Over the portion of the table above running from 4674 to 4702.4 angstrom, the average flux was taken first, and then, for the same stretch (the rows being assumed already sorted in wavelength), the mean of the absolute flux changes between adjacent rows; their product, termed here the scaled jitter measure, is 133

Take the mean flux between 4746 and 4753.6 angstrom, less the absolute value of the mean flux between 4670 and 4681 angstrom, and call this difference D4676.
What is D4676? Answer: 7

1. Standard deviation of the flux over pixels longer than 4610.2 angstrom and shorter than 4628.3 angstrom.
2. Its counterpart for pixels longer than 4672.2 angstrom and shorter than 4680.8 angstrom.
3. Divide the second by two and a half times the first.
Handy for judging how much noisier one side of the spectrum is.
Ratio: 0.3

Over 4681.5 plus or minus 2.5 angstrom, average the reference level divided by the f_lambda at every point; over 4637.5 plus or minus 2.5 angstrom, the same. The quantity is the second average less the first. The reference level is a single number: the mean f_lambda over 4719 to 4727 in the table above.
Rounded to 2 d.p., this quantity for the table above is -0.07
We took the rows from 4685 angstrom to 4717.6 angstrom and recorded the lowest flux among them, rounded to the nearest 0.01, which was 63.88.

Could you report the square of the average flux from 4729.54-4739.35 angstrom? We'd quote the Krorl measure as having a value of 5456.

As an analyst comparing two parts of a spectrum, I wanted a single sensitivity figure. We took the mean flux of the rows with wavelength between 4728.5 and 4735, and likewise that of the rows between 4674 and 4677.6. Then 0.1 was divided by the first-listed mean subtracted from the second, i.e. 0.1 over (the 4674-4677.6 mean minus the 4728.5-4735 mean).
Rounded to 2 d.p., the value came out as 0.01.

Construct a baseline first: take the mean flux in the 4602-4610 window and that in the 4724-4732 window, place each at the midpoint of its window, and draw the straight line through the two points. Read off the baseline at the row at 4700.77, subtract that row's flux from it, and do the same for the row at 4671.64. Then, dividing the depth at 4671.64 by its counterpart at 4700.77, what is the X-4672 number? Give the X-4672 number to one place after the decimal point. 1.0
